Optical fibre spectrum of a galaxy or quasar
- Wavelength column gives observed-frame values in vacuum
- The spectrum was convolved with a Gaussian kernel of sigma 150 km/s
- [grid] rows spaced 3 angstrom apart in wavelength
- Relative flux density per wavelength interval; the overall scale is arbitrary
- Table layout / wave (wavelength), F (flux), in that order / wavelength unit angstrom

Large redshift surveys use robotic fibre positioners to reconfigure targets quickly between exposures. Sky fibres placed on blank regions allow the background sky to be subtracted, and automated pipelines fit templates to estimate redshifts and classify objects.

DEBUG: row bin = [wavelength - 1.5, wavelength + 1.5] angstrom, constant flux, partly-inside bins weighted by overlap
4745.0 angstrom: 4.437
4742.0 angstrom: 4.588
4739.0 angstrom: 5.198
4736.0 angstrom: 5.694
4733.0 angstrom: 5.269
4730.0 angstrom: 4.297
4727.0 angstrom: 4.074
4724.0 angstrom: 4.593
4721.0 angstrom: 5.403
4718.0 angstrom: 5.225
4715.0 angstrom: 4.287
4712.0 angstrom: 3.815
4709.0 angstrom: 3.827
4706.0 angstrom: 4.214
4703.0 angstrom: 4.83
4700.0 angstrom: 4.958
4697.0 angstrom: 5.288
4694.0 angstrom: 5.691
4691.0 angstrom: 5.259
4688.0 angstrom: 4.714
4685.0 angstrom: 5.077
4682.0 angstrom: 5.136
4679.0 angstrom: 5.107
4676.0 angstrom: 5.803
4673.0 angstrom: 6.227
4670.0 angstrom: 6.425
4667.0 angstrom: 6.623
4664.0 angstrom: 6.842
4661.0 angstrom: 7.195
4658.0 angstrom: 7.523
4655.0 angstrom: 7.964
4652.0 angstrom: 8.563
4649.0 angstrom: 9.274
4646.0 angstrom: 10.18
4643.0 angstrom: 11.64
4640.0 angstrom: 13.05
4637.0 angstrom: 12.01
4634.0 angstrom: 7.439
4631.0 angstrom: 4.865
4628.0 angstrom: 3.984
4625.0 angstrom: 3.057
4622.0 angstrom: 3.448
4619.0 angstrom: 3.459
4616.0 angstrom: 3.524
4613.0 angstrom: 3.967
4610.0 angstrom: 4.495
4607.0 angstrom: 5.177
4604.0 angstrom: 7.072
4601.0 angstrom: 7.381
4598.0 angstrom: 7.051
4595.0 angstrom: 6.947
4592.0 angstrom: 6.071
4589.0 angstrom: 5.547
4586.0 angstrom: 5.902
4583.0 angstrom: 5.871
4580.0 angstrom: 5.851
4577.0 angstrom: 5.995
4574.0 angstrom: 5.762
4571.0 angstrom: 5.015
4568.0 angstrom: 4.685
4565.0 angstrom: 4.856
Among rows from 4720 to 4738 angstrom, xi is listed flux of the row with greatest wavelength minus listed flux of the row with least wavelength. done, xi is 0.3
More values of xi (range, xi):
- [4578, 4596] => 1.1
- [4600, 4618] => -3.9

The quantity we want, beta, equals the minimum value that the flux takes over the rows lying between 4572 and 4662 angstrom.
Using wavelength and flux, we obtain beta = 3.057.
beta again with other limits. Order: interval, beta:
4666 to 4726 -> 3.815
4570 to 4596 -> 5.015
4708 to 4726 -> 3.815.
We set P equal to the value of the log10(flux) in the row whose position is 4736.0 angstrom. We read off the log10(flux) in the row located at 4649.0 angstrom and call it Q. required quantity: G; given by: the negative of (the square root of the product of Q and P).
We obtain -0.85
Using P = 0.76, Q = 0.97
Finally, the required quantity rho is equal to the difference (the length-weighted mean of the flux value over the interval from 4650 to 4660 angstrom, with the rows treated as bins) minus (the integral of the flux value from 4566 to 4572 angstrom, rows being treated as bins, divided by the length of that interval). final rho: 3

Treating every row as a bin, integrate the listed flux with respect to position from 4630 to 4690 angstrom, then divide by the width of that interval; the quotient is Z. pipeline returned 7.6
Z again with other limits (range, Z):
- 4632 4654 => 10.1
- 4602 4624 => 4.5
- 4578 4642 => 6.1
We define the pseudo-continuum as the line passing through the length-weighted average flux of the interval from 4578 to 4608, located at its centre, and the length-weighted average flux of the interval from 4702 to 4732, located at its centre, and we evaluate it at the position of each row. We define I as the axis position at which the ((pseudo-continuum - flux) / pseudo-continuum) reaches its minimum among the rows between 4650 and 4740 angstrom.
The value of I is 4652.0 angstrom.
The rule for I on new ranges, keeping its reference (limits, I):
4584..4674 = 4640.0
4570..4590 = 4586.0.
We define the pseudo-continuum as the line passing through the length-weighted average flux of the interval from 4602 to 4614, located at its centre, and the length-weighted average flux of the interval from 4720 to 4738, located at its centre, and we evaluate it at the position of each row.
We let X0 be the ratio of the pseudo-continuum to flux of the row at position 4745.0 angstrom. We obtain 1.09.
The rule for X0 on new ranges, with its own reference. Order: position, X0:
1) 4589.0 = 0.97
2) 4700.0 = 1.01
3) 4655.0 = 0.65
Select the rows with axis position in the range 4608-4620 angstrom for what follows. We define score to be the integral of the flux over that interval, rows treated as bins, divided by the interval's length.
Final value 3.9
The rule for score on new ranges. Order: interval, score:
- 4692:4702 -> 5.3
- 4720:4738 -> 4.9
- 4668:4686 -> 5.7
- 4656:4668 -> 7.1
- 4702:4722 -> 4.5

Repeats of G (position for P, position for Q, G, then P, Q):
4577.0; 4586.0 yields -0.77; 0.78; 0.77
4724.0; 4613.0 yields -0.63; 0.66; 0.60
